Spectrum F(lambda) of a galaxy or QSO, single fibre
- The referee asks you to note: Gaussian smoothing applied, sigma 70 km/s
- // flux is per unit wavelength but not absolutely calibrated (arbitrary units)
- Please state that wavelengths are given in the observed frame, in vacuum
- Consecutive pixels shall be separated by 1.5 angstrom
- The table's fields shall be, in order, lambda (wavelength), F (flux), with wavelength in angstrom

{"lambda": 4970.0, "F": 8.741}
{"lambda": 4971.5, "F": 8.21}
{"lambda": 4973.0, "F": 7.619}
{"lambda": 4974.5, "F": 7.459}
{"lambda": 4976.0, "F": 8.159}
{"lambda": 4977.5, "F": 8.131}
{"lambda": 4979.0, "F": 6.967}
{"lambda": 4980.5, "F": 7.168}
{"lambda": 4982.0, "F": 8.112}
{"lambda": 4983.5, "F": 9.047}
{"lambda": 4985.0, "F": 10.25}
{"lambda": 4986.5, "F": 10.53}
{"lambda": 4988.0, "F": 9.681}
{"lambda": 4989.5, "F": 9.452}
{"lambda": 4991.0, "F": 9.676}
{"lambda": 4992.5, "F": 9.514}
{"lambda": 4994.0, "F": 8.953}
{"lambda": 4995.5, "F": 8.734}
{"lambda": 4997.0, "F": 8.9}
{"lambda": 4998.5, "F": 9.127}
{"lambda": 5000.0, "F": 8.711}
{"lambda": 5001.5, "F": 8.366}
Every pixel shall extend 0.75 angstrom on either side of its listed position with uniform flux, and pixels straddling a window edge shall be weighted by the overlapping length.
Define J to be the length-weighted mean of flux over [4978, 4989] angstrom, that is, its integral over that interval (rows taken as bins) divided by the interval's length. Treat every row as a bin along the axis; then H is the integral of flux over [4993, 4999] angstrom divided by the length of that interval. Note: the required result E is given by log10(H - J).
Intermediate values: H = 8.94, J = 8.8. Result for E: -0.91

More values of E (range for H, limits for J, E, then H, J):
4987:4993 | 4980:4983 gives 0.26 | 9.62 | 7.8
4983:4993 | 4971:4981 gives 0.32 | 9.76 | 7.7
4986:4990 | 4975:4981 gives 0.35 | 9.87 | 7.6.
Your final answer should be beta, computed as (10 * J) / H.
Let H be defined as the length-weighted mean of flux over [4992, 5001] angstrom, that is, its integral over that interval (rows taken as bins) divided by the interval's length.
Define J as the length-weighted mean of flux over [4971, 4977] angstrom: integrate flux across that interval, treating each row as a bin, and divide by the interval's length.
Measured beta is 8.8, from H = 9.0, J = 7.9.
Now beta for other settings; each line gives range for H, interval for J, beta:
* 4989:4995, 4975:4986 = 8.9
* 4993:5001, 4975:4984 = 8.9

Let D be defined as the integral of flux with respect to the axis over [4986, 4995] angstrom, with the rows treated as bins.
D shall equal 86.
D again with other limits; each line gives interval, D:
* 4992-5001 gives 81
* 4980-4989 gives 83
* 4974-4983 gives 69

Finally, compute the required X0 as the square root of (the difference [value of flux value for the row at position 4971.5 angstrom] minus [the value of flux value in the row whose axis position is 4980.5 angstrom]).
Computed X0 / 1.02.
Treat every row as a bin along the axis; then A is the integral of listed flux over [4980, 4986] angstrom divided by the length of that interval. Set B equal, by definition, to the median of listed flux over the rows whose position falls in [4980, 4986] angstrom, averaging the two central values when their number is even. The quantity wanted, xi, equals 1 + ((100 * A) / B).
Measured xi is 103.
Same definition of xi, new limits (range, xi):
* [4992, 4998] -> 102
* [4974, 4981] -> 103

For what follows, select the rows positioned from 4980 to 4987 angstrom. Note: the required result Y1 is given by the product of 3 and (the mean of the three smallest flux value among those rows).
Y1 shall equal 24.3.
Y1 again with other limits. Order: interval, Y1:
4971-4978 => 23.2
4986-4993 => 28.6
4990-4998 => 26.6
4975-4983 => 22.2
